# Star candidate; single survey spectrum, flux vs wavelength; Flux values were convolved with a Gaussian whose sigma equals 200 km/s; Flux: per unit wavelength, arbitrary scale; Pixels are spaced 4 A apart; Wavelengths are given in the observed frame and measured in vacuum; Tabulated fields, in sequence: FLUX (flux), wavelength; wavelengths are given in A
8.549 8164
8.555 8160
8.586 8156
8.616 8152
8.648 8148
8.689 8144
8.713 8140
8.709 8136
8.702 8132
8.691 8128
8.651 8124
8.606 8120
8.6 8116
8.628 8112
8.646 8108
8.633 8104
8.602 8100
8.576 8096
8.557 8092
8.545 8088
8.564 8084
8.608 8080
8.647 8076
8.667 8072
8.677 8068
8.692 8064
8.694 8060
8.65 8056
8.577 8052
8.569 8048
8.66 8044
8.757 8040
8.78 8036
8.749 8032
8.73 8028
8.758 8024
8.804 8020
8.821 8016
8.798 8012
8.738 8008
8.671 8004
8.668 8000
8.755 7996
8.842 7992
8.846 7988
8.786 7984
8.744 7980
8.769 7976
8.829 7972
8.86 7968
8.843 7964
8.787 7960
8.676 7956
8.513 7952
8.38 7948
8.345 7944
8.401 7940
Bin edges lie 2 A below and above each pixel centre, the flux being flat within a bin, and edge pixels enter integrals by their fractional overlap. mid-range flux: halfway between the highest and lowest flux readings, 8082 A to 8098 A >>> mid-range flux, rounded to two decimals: 8.56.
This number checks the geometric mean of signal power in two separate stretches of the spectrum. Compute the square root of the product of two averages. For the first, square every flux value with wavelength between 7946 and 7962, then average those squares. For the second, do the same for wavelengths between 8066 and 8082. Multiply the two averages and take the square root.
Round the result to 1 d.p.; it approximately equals 74.3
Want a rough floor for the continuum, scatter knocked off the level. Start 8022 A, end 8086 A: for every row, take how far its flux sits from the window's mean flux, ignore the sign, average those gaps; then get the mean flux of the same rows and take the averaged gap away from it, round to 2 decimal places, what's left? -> 8.62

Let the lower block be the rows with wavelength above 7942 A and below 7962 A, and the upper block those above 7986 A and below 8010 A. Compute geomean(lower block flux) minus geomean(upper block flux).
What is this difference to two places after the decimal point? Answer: -0.21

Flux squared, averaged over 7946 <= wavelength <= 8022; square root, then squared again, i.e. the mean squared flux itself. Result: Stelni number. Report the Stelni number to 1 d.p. 76.5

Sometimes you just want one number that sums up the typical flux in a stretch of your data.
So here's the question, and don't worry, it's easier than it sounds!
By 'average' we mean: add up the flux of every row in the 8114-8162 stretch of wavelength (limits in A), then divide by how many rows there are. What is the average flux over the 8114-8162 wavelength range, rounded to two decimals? 8.65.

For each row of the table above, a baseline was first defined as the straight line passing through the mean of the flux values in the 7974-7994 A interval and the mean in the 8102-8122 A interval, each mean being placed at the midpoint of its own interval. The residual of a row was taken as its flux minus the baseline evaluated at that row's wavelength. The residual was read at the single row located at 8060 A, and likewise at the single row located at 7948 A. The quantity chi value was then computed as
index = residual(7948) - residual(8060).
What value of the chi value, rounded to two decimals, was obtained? -0.47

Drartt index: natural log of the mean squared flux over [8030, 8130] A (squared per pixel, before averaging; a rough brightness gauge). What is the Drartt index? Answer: 4.313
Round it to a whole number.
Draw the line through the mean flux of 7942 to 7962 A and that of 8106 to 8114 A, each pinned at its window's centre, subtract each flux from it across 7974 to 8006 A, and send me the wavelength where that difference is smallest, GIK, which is 7988 A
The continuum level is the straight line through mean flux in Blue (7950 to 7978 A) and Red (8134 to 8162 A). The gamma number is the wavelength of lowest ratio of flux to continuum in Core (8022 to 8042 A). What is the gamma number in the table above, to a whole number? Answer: 8028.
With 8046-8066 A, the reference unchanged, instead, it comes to 8048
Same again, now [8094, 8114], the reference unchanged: 8096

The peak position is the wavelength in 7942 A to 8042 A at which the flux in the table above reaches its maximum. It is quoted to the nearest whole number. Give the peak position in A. 7968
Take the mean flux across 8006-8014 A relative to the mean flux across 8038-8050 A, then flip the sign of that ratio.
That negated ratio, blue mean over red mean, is -1.01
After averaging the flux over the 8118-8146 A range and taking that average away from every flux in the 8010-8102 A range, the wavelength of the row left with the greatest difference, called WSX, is 8016 A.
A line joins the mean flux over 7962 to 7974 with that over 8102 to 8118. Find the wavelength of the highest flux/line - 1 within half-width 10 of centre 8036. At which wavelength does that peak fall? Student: 8036 A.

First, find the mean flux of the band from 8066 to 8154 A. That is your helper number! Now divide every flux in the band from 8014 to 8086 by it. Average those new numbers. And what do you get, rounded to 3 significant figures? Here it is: 1.01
